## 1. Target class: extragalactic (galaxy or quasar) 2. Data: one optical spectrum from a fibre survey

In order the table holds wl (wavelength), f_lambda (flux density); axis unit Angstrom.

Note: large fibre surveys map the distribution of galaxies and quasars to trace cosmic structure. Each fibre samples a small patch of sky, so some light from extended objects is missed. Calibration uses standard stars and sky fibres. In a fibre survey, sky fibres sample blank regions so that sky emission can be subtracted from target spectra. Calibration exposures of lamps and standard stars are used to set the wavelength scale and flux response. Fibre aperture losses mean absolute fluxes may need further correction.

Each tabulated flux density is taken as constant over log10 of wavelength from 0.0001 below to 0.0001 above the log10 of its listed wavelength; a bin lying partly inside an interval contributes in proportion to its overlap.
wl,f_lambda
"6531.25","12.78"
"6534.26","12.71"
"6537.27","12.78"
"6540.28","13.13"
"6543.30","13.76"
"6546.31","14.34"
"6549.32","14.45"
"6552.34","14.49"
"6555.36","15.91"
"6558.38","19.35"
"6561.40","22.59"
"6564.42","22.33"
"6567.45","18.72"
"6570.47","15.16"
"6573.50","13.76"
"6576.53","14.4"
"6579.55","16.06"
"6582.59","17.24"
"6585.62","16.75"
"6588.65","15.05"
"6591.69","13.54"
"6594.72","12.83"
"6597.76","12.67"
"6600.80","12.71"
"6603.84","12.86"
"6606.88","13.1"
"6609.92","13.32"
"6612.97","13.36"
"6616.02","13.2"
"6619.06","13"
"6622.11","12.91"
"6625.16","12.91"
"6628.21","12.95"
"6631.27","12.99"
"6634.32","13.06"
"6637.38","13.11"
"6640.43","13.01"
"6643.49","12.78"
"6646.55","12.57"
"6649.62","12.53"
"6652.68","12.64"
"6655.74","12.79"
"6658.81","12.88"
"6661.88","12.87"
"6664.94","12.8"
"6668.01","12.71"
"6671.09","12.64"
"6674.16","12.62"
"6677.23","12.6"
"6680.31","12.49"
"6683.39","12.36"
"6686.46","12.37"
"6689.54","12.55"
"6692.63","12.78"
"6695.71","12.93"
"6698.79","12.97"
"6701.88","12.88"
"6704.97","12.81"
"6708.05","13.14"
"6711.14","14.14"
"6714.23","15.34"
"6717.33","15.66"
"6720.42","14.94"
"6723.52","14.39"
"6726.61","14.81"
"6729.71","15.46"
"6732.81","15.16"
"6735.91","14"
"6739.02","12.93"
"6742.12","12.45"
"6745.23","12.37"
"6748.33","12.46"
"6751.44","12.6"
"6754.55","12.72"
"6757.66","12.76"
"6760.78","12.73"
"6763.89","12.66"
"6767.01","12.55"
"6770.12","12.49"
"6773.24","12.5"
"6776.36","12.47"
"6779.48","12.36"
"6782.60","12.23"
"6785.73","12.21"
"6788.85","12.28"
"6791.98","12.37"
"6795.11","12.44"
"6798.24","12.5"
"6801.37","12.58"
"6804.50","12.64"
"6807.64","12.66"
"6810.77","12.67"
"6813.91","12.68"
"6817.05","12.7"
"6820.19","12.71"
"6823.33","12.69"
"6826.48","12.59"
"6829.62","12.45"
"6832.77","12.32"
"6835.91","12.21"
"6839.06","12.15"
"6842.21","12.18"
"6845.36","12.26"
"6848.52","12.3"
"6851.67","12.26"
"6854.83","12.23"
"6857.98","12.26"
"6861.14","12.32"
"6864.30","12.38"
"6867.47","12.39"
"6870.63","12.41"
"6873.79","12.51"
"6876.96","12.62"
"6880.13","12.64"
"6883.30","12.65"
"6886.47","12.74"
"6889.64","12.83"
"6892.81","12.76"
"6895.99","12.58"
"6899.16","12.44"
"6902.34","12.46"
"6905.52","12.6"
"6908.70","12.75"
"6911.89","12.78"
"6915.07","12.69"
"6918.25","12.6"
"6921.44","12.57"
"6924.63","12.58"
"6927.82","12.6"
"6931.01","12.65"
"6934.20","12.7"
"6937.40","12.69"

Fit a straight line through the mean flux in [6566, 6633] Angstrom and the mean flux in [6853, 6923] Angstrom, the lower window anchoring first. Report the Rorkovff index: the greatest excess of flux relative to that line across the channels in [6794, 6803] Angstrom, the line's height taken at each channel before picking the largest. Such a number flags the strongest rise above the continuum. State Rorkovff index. -0.43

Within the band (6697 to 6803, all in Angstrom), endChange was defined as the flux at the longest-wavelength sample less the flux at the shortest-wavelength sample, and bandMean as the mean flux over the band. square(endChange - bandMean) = 184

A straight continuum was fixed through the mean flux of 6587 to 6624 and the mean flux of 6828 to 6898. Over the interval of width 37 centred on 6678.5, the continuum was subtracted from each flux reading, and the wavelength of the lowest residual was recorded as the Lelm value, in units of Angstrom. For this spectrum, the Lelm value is 6683.39 Angstrom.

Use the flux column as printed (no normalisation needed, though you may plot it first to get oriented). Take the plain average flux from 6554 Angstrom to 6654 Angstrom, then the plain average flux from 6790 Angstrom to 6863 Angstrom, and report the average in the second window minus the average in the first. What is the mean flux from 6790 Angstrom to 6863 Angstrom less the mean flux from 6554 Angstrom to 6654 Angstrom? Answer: -2.1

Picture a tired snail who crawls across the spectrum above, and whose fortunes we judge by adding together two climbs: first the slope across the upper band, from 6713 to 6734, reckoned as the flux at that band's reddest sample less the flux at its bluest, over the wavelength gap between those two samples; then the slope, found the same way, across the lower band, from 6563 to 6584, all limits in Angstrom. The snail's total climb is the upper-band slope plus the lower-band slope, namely -0.29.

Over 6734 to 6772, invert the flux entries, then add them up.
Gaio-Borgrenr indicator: 0.94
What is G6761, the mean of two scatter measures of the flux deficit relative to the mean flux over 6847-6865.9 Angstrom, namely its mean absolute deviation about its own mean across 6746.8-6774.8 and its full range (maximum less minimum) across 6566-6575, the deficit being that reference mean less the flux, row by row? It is 2.53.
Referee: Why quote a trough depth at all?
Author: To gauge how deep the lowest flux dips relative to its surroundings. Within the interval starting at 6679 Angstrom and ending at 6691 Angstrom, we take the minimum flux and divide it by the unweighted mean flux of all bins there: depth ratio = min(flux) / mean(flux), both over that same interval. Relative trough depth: 0.993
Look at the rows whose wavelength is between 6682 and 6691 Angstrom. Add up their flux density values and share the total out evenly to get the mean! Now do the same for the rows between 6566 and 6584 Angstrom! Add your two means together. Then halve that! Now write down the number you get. 14.2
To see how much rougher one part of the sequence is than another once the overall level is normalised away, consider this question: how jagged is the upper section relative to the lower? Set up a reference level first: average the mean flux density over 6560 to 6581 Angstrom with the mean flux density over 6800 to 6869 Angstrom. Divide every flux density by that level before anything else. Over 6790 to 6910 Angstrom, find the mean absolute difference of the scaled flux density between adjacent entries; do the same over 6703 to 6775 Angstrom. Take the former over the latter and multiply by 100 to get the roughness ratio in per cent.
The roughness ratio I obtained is 16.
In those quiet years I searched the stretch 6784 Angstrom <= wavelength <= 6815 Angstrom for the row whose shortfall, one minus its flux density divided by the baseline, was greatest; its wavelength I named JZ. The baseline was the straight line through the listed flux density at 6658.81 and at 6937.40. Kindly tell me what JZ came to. 6785.73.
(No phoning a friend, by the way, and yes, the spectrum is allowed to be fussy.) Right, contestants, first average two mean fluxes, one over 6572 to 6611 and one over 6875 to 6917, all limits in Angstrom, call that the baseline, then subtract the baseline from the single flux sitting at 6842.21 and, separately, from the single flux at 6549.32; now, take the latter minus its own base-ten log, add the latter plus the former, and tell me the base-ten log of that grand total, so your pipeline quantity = -0.1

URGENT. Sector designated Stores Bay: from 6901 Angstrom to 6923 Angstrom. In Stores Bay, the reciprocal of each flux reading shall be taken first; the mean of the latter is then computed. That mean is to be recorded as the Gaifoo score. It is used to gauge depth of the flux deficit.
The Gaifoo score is 0.0791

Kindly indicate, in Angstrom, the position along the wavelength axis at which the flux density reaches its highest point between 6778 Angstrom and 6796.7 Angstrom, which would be 6795.11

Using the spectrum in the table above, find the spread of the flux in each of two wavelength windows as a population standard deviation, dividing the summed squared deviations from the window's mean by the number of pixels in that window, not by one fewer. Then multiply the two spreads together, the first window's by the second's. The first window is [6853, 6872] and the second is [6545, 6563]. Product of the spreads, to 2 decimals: 0.21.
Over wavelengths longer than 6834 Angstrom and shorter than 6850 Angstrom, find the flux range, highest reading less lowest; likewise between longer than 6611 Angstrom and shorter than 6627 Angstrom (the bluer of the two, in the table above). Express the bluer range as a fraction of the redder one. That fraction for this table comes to 3.0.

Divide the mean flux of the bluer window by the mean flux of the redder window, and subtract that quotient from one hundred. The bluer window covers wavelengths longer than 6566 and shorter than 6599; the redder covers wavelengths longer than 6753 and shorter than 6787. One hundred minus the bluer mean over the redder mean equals 98.8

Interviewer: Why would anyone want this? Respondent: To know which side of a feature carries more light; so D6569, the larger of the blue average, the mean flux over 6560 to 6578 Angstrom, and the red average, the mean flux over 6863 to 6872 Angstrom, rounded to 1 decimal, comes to 17.8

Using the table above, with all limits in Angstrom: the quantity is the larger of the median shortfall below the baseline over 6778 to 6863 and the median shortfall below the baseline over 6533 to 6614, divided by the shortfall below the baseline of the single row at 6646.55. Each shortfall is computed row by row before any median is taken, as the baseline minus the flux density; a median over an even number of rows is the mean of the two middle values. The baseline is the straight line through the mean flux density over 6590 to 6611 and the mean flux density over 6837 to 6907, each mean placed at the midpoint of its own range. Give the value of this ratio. 0.6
